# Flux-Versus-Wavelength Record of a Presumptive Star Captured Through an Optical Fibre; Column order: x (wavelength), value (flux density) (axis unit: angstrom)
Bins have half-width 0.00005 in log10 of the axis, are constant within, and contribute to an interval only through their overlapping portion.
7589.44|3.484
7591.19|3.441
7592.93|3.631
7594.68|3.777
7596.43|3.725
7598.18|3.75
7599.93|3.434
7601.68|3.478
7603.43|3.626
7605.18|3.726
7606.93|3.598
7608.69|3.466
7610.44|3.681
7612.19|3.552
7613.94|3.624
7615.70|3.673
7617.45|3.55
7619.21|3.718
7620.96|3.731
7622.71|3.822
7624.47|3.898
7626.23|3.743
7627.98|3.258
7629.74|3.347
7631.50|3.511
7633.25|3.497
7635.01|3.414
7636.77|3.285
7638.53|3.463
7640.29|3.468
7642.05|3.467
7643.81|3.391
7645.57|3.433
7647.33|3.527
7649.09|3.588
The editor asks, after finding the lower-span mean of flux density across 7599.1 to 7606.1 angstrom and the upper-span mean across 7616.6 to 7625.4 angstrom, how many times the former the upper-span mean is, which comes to 1.05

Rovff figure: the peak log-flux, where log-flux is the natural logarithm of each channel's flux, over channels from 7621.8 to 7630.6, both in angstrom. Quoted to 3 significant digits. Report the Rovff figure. 1.36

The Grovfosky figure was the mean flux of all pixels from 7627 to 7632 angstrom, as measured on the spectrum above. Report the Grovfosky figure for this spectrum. 3.37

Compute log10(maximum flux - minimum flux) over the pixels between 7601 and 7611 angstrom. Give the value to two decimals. -0.59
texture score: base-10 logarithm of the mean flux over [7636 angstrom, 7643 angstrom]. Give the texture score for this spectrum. 0.534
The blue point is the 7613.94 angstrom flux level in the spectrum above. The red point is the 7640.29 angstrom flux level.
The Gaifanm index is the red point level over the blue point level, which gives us 0.96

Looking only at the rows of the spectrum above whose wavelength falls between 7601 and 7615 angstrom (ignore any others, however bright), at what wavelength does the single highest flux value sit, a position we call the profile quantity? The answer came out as 7605.18 angstrom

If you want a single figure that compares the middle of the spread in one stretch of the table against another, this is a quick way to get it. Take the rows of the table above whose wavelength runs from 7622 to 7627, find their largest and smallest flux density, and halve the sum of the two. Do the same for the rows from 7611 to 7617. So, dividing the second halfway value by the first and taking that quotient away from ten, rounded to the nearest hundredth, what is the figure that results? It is 9.05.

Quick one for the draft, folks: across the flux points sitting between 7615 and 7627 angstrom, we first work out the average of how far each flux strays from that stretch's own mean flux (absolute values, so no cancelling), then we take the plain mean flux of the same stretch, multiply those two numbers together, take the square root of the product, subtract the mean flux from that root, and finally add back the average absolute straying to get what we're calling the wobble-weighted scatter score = -3.13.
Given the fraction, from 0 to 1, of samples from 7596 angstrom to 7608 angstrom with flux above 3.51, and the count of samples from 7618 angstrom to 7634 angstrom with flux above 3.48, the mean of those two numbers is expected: 3.9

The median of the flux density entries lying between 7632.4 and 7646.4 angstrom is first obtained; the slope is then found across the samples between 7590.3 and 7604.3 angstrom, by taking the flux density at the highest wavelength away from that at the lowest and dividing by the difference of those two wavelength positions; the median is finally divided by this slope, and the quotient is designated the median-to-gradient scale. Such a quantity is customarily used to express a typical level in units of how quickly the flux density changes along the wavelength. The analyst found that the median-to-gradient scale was 228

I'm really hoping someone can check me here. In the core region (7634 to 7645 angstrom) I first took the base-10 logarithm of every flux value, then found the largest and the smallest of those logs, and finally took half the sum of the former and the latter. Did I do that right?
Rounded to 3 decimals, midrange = 0.528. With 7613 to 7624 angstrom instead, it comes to 0.566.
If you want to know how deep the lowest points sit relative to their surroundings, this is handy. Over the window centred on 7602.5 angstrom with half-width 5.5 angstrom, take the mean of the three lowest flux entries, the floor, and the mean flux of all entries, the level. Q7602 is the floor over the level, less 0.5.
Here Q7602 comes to 0.473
